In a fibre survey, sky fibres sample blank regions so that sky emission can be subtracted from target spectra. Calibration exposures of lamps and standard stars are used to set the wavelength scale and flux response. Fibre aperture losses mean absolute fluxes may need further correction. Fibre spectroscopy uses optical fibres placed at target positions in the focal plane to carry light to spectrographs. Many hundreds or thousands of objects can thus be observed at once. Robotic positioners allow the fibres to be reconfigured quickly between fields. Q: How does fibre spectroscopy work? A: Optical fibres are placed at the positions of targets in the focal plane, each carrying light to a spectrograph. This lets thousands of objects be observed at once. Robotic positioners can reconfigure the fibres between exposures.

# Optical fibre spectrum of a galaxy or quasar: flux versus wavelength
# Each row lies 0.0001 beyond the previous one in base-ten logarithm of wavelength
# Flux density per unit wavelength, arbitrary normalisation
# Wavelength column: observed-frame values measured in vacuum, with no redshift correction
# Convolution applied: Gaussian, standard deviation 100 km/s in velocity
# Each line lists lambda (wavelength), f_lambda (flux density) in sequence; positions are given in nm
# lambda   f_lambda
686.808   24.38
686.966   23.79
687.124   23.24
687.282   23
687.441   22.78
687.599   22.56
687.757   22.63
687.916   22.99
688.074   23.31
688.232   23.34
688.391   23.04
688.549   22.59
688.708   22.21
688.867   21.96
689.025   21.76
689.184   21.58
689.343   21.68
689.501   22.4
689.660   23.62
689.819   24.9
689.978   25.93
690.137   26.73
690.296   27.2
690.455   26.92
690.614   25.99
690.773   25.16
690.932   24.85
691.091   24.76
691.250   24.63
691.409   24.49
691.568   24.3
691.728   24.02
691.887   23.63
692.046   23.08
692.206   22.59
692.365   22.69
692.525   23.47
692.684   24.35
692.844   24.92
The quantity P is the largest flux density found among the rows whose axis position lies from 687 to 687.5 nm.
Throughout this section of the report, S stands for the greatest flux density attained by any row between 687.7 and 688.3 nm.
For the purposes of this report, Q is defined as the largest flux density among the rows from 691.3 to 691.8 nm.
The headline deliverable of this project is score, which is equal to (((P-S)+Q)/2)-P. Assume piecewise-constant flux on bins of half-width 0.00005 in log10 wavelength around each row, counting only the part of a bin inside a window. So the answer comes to -11.0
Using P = 23.24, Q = 24.49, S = 23.34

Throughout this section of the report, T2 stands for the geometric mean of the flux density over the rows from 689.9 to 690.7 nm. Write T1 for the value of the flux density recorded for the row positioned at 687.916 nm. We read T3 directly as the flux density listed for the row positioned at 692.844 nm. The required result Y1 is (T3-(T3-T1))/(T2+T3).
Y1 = 0.45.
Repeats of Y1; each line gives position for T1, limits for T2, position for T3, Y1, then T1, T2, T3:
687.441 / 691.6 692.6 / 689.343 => 0.51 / 22.78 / 23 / 21.68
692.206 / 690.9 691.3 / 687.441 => 0.48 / 22.59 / 25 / 22.78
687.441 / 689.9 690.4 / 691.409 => 0.45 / 22.78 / 27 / 24.49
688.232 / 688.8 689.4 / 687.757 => 0.53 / 23.34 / 22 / 22.63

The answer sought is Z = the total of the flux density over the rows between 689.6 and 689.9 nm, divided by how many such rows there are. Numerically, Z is 24.3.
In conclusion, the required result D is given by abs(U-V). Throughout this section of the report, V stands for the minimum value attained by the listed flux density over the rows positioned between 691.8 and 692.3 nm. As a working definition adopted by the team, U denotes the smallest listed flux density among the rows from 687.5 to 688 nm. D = 0.0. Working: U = 22.56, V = 22.59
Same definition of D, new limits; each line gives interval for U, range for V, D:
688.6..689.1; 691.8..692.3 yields 0.8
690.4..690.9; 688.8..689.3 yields 3.6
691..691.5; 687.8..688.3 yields 1.5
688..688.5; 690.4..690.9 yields 2.1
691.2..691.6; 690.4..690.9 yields 0.9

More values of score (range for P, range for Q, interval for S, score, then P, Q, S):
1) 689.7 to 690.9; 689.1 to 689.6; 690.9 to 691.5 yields -14.8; 27.2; 22.4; 24.85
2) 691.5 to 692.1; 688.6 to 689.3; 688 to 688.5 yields -12.7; 24.3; 22.21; 23.34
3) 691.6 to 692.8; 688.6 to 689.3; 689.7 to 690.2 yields -14.4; 24.35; 22.21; 26.73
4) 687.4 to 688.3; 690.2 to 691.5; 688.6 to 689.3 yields -9.2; 23.34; 27.2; 22.21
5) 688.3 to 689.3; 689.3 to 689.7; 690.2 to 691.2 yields -13.3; 23.04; 23.62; 27.2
